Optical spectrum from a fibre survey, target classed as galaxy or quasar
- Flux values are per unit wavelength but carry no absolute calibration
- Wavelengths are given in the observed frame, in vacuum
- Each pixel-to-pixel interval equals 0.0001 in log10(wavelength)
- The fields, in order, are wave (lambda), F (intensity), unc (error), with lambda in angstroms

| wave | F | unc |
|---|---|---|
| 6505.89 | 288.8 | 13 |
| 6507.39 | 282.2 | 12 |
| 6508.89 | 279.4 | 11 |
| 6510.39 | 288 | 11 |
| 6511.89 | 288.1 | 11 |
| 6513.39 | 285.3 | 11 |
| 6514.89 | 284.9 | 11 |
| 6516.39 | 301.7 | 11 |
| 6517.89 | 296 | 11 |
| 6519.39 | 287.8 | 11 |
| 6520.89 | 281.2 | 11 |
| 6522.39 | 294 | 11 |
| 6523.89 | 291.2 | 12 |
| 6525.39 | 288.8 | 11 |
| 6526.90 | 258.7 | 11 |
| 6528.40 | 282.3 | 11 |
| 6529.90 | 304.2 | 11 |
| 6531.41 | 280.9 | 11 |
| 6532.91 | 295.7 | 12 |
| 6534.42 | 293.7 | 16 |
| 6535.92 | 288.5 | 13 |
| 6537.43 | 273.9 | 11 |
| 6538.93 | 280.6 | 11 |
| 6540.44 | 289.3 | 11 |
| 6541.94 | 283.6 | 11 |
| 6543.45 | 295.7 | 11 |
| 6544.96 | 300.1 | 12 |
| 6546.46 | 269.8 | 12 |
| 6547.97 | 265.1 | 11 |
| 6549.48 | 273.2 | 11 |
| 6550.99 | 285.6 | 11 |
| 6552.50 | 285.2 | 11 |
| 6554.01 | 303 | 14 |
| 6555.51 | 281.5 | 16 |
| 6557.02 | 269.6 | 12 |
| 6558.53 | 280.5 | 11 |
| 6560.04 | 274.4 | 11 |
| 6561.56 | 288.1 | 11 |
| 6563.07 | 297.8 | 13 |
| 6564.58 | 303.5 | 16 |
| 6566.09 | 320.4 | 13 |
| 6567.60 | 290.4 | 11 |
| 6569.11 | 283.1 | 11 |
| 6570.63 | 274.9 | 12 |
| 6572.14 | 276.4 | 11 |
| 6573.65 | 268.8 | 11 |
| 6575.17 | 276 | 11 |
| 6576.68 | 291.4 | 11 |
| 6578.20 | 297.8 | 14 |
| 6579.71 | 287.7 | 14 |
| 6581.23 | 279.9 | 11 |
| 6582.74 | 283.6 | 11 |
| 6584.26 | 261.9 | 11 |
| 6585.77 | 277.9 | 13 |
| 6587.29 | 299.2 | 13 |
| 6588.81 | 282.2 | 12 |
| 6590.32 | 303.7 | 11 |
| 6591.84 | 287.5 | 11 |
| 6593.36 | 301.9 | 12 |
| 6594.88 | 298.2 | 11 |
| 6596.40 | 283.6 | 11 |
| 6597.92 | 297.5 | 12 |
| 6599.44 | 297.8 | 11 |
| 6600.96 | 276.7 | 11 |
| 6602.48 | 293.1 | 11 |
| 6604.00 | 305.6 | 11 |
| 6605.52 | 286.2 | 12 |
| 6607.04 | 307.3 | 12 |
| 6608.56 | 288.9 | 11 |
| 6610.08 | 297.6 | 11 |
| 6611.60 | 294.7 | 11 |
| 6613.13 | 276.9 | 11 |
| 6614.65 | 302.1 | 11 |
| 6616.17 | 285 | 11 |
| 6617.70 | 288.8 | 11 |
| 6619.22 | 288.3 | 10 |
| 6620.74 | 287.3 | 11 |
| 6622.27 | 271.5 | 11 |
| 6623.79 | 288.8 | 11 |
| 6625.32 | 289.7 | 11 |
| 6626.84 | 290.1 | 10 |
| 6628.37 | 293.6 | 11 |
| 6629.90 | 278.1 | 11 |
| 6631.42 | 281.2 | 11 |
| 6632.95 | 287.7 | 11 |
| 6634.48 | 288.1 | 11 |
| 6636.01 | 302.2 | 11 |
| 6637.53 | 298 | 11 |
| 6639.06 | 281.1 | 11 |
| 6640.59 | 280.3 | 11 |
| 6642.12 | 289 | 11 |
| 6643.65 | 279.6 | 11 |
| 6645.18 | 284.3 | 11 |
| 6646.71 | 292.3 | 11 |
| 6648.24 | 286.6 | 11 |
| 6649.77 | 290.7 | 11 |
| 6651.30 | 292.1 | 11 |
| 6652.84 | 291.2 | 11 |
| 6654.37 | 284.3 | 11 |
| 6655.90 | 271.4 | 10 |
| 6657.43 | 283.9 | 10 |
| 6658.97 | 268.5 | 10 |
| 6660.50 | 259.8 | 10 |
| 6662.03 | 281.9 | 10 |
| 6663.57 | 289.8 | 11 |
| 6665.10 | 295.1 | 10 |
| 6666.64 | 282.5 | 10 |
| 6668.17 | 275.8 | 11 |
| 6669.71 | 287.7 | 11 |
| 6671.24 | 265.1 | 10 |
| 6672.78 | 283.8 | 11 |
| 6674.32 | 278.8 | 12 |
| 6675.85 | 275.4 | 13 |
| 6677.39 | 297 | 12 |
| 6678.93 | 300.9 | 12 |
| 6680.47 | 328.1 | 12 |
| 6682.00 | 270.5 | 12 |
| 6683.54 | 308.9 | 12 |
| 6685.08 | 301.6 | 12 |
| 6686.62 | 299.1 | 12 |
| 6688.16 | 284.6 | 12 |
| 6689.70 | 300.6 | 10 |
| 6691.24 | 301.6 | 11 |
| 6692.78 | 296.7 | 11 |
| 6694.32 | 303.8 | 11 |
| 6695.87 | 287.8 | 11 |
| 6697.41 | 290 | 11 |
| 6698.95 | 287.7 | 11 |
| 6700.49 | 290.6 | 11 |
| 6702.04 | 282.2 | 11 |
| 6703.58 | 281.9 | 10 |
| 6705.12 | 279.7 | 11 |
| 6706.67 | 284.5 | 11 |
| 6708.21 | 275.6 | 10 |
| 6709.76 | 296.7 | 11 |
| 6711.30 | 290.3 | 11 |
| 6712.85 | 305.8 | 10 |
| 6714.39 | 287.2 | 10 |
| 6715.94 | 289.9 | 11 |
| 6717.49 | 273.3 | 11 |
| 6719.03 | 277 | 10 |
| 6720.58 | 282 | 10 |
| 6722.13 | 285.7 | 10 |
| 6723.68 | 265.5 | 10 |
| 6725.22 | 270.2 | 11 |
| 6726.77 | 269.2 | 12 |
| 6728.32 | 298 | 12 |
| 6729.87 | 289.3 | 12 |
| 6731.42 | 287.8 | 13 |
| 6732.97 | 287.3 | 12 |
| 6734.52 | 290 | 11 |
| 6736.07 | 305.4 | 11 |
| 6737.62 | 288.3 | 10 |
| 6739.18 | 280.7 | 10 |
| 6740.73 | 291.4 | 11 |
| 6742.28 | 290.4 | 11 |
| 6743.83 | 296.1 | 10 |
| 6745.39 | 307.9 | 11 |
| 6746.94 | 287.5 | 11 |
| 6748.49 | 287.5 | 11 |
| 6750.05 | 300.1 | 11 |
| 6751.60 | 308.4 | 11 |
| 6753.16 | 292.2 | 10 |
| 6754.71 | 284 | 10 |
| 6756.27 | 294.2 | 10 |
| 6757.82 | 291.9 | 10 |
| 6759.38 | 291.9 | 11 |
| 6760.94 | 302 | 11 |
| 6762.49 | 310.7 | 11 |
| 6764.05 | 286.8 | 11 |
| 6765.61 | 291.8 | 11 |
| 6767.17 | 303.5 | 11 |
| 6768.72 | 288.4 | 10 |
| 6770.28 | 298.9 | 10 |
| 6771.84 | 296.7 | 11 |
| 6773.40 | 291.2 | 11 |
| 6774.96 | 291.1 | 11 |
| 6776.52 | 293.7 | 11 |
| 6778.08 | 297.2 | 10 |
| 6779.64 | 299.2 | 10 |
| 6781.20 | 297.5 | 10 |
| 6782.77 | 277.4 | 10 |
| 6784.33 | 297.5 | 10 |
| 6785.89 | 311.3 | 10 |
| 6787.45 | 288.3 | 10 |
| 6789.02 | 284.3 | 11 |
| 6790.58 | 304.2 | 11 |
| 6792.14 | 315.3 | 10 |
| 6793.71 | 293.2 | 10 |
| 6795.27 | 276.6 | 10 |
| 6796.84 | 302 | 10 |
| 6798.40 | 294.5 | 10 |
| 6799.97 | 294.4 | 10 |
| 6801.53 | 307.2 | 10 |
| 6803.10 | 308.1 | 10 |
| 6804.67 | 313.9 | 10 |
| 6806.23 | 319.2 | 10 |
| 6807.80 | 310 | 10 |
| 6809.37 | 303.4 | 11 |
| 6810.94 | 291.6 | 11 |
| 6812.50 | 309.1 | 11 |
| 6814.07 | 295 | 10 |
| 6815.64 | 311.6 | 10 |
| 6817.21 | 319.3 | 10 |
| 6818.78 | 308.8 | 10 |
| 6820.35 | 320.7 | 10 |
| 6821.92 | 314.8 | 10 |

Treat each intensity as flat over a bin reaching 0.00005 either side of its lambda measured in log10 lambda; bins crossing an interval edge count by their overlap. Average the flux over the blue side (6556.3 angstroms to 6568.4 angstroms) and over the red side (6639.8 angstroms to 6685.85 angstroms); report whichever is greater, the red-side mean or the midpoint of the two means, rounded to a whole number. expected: 288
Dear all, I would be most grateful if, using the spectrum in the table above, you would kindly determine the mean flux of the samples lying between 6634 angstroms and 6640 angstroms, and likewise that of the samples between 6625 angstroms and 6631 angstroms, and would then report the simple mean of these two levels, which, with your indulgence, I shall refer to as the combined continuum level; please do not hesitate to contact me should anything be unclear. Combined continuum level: 290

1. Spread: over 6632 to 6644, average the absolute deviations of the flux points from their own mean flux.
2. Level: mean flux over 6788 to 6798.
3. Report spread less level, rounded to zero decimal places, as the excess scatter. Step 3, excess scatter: -290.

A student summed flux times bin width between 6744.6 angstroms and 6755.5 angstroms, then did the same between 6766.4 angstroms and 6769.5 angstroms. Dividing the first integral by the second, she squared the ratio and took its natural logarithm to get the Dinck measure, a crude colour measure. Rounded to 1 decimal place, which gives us 2.5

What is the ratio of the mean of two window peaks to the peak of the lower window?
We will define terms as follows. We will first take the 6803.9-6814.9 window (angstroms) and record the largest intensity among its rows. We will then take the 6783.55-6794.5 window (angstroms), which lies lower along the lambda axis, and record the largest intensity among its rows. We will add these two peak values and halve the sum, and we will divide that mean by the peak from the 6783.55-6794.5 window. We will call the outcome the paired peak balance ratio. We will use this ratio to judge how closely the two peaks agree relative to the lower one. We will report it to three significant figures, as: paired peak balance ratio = 1.01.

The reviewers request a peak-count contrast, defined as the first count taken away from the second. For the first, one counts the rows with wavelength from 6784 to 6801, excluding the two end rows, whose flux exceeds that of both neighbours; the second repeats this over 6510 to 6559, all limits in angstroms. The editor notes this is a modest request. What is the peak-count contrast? 6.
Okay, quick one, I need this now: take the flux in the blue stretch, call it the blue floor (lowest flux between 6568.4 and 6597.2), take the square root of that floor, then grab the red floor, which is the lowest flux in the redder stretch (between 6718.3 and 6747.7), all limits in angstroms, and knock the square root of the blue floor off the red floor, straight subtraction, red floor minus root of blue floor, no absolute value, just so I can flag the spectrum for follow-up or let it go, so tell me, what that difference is 249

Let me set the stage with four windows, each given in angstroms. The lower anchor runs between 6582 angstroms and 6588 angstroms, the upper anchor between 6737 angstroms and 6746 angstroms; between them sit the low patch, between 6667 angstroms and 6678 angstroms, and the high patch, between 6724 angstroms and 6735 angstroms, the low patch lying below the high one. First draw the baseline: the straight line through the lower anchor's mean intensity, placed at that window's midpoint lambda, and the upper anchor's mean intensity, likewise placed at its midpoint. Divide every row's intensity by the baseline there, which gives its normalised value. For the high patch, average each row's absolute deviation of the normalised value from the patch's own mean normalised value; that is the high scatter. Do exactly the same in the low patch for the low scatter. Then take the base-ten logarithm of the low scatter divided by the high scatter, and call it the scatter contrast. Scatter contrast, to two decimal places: -0.03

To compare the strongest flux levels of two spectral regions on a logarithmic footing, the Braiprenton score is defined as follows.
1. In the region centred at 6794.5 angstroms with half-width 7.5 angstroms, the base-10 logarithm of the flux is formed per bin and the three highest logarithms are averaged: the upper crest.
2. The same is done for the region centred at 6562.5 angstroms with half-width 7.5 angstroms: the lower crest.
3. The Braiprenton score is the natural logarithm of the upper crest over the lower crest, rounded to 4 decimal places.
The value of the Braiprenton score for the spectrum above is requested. 0.0010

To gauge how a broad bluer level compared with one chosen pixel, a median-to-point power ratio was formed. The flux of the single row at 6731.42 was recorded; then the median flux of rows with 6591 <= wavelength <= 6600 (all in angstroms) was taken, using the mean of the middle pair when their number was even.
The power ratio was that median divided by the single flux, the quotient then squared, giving 1.07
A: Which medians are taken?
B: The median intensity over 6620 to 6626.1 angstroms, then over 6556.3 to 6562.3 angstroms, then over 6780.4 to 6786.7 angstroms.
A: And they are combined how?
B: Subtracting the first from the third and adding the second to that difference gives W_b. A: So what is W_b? 287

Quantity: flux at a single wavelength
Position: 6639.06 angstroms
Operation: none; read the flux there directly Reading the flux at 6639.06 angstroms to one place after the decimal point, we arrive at 281.1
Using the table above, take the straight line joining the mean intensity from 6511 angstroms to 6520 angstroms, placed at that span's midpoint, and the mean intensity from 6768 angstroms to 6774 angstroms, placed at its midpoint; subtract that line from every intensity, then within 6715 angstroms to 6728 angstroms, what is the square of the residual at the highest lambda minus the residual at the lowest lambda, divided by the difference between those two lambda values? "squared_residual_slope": 4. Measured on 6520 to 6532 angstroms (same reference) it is 0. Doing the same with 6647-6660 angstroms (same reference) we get 3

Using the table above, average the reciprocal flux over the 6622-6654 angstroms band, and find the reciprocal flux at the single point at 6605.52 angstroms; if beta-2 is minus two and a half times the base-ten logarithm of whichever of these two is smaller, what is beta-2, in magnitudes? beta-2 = 6.15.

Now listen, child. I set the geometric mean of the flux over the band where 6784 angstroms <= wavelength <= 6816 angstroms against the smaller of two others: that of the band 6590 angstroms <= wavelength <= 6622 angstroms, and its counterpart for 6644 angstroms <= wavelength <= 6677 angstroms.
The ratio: 1.07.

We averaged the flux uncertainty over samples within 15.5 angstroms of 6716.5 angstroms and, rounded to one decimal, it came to 10.8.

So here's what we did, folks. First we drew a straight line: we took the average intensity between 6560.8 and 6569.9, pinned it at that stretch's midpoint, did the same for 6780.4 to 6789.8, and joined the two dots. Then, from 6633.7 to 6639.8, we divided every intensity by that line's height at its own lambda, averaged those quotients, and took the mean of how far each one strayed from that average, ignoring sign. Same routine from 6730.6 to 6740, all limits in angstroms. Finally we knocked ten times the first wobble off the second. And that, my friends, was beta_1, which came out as -0.24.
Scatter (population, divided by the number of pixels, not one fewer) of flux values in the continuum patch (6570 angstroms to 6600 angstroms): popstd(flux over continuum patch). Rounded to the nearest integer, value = 12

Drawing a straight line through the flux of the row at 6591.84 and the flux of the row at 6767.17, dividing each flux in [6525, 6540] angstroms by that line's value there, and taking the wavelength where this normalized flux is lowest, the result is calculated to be 6526.90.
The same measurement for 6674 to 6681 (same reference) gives 6675.85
